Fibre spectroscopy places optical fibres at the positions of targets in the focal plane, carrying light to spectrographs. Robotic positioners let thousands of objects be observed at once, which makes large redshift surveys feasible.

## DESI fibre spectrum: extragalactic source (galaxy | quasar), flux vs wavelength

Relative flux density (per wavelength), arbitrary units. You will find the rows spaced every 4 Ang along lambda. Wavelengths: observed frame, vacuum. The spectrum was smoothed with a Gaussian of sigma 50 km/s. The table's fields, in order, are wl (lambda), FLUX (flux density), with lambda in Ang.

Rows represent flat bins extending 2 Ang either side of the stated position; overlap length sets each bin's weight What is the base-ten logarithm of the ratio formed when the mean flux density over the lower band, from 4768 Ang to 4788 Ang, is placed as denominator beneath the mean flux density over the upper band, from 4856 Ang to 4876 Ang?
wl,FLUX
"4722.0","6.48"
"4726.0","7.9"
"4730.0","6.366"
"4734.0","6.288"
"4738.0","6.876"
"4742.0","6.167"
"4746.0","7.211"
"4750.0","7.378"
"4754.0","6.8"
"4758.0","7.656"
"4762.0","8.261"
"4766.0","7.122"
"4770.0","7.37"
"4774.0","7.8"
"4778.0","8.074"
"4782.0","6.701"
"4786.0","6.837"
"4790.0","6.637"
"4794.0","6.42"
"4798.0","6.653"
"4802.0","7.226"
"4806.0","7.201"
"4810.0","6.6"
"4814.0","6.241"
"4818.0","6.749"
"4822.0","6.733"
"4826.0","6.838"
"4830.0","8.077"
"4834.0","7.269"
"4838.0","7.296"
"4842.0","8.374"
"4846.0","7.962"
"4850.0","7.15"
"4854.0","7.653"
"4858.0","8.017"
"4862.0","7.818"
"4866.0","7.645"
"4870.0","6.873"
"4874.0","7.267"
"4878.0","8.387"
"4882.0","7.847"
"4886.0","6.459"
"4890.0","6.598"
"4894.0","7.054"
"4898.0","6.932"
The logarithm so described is 0.010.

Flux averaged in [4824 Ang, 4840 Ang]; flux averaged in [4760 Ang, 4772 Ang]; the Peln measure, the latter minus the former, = 0.21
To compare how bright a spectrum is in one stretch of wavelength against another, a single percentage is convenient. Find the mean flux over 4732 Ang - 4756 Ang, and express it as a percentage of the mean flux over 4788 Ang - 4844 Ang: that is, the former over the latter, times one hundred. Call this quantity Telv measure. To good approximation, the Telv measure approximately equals 97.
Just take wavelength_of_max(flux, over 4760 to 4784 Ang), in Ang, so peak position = 4762.0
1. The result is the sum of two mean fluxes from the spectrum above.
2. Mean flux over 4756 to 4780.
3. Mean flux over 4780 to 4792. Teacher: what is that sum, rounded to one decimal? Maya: 14.4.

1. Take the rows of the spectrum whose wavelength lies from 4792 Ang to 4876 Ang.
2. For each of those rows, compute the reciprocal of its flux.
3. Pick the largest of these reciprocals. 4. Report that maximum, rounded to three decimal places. 0.160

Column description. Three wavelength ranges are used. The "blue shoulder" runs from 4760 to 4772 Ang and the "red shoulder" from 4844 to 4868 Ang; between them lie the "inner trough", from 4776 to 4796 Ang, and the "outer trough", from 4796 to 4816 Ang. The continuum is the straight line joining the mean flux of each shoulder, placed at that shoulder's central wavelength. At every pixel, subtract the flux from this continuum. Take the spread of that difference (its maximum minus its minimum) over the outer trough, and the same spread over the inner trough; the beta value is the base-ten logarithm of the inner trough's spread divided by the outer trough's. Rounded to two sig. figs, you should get 0.22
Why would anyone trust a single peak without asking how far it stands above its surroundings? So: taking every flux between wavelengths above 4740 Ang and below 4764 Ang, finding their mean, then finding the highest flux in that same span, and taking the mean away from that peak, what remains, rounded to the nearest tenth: 1.0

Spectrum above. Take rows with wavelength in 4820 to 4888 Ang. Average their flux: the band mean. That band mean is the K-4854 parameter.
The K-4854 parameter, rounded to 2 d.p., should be 7.51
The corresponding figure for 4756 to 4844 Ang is 7.19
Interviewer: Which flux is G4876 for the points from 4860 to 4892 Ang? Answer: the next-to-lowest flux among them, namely 6.598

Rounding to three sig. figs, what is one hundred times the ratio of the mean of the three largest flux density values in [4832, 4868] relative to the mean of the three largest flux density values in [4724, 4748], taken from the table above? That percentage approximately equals 111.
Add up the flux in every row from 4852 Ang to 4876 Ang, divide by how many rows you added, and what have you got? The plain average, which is 7.55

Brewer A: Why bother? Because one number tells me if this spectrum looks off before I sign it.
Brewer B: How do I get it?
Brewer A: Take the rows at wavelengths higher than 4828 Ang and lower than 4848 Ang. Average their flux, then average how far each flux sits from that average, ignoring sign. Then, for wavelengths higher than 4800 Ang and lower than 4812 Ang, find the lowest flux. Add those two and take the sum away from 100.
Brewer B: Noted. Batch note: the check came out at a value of 93.0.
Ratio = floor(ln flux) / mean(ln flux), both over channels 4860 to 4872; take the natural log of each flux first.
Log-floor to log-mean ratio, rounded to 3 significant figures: 0.961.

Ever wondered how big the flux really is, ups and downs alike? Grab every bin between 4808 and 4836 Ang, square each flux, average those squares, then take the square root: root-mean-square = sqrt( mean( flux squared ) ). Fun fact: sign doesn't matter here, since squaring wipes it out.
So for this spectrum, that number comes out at 7.0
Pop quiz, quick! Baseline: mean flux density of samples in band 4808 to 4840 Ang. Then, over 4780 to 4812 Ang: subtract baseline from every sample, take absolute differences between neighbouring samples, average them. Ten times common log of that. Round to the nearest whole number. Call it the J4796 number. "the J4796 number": -5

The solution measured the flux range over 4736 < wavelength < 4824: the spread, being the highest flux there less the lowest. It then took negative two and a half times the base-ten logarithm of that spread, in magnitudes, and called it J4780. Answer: -0.80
